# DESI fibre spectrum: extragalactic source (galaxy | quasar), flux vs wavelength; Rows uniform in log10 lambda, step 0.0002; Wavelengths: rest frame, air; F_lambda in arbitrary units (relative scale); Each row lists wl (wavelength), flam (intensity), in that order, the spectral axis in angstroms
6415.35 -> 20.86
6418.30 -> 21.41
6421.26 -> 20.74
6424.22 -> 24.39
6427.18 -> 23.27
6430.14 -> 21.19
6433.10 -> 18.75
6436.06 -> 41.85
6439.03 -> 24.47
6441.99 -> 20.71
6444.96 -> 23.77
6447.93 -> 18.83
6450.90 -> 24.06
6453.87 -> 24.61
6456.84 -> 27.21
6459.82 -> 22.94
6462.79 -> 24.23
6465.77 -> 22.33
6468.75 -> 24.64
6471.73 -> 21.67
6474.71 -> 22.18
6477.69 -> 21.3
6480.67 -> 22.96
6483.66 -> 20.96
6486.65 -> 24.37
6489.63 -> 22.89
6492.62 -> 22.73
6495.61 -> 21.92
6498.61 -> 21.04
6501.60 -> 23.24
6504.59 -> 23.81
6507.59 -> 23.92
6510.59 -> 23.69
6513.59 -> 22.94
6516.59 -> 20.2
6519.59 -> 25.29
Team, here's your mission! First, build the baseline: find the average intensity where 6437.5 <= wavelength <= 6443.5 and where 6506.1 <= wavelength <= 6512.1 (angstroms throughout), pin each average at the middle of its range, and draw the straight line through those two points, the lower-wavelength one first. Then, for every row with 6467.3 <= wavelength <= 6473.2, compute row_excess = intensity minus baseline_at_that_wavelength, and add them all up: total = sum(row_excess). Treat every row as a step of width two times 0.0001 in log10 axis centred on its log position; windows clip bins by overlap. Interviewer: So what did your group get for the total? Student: 0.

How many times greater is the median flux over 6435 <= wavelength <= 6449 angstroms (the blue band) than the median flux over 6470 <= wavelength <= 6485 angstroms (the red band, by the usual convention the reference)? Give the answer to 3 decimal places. 1.097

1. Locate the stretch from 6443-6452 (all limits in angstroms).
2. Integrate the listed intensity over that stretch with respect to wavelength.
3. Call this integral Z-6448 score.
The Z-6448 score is 198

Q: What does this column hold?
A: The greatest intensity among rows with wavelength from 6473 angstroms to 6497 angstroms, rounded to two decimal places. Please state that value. 24.37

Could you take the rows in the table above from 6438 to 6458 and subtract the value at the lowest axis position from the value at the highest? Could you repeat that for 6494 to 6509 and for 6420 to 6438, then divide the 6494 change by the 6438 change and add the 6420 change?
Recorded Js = 22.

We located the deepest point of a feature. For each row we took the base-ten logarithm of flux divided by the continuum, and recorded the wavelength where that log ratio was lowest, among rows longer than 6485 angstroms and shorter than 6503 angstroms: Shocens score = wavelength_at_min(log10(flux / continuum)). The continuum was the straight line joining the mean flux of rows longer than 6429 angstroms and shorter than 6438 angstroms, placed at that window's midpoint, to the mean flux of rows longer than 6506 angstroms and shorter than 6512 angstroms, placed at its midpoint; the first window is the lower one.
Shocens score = 6498.61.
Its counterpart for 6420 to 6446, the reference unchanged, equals 6433.10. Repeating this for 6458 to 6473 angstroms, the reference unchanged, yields 6471.73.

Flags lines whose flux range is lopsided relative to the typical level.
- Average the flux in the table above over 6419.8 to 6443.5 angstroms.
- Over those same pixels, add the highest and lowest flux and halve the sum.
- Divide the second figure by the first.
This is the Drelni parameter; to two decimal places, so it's 1.24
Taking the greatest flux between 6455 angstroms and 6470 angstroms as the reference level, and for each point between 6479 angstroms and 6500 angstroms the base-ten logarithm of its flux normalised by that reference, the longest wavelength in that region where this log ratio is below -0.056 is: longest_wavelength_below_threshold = 6498.61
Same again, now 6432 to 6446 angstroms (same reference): 6444.96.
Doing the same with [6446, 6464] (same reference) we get 6459.82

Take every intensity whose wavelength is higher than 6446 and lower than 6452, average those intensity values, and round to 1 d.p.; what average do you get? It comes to 21.4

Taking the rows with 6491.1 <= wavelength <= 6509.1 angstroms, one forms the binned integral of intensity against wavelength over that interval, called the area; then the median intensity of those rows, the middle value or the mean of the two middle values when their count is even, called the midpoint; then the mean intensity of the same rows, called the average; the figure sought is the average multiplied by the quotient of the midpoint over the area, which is 1.28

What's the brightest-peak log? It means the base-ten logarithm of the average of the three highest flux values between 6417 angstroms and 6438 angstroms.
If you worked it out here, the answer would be 1.47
